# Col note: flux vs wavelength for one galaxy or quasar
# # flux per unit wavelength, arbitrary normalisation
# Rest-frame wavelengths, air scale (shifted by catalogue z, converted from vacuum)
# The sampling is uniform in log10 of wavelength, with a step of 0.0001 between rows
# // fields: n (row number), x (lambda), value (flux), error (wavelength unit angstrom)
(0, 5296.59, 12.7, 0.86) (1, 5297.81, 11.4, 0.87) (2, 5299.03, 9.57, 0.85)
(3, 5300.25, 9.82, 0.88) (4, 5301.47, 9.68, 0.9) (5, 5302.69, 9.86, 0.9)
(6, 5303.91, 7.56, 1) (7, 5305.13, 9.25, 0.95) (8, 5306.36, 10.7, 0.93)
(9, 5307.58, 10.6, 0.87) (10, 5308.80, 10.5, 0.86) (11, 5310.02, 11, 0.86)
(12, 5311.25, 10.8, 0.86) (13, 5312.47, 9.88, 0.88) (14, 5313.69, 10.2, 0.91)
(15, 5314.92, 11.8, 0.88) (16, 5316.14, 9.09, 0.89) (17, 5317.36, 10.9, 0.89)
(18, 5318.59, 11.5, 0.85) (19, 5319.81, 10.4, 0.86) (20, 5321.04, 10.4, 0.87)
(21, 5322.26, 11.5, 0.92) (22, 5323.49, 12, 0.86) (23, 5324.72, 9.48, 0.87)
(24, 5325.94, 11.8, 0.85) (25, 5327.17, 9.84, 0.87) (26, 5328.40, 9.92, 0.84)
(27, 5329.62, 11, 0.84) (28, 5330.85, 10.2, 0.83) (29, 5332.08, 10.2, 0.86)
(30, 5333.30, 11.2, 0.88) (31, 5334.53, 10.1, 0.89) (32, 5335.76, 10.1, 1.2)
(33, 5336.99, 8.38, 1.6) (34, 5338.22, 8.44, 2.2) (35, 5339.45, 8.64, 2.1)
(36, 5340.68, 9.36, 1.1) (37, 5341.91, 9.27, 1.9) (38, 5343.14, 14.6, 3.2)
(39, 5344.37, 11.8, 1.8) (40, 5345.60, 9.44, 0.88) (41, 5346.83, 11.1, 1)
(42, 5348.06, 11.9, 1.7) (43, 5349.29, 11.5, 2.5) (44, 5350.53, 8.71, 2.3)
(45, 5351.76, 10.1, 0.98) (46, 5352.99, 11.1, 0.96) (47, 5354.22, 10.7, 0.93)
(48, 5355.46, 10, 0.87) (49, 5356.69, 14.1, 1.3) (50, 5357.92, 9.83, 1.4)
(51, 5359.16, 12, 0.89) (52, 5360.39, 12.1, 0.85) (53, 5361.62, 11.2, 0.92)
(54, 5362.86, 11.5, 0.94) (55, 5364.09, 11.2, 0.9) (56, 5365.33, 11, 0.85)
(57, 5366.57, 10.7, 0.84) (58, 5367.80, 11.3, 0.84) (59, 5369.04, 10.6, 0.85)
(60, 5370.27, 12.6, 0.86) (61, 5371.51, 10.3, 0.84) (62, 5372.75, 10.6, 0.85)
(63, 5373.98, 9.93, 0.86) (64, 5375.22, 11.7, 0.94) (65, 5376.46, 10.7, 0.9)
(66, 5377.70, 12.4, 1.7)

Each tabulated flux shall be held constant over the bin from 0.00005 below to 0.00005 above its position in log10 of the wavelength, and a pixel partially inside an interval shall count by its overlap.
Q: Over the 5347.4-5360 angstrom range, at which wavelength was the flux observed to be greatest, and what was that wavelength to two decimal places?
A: 5356.69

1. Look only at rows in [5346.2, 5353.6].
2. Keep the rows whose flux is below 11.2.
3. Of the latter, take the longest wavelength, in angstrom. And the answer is 5352.99 angstrom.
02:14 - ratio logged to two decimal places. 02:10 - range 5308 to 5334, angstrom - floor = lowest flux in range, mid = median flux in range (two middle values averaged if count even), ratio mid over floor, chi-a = 1.16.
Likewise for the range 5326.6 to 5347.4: 1.21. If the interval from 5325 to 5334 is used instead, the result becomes 1.04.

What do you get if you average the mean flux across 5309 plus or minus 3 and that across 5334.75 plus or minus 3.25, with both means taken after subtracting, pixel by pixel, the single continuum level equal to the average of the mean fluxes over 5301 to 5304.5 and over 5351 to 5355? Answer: 0.52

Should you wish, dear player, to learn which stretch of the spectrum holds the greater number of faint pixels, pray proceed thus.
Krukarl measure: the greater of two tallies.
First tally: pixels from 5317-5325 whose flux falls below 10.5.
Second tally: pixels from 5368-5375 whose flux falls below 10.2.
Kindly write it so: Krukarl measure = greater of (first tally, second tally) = 3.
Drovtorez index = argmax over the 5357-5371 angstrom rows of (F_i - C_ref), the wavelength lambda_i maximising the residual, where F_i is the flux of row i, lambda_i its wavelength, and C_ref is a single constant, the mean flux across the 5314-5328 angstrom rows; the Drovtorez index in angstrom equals 5370.27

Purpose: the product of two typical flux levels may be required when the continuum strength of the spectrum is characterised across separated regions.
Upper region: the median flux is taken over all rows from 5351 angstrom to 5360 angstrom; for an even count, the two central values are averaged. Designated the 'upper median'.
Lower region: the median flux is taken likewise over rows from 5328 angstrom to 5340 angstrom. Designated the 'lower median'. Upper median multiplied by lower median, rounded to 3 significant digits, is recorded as 108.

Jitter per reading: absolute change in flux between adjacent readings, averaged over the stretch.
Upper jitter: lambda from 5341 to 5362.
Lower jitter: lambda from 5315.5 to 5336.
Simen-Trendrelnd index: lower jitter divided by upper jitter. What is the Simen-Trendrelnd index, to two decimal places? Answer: 0.51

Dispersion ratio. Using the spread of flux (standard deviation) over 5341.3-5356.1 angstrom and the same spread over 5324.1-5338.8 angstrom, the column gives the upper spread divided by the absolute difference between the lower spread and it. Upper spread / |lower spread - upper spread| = 3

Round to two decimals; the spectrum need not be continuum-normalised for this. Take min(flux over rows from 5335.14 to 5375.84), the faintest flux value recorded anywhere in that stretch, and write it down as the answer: 8.38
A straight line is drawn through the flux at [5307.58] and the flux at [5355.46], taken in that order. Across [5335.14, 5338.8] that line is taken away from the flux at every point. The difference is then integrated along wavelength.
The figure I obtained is -5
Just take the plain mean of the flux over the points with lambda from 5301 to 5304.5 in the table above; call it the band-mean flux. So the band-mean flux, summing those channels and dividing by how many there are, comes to 9.0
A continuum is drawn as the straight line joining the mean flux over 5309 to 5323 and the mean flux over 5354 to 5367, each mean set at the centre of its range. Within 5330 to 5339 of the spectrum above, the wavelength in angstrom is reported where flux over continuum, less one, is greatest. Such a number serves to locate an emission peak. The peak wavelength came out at 5333.30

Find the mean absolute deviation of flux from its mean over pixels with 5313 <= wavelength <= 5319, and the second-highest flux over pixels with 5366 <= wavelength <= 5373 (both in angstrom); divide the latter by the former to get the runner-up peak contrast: 13.4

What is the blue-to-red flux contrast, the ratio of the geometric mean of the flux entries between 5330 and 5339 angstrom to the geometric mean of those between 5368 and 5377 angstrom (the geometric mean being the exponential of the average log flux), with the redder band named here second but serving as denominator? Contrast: 0.90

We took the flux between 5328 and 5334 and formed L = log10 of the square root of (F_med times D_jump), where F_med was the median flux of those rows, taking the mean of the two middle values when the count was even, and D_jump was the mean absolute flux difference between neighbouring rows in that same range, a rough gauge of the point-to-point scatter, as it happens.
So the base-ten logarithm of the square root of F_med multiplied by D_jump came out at 0.43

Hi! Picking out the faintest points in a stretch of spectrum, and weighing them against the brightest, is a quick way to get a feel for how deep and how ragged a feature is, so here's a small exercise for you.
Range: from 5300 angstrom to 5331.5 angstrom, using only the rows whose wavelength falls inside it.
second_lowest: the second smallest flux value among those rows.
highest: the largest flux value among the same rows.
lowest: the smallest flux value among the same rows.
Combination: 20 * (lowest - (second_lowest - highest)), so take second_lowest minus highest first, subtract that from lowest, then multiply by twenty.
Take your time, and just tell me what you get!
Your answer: 209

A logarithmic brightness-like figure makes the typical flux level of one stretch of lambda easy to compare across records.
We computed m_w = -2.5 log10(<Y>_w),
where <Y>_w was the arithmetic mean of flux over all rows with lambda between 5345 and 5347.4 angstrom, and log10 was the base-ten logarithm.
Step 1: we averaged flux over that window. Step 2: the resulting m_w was -2.53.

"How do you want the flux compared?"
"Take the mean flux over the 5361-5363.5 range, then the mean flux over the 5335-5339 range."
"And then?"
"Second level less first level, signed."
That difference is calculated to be -2.4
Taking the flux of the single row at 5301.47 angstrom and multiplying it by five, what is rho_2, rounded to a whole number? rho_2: 48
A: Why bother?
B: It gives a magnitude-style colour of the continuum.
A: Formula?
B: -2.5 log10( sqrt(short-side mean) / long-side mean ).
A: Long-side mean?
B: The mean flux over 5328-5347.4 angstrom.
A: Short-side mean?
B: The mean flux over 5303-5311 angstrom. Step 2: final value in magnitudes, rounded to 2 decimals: 1.28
